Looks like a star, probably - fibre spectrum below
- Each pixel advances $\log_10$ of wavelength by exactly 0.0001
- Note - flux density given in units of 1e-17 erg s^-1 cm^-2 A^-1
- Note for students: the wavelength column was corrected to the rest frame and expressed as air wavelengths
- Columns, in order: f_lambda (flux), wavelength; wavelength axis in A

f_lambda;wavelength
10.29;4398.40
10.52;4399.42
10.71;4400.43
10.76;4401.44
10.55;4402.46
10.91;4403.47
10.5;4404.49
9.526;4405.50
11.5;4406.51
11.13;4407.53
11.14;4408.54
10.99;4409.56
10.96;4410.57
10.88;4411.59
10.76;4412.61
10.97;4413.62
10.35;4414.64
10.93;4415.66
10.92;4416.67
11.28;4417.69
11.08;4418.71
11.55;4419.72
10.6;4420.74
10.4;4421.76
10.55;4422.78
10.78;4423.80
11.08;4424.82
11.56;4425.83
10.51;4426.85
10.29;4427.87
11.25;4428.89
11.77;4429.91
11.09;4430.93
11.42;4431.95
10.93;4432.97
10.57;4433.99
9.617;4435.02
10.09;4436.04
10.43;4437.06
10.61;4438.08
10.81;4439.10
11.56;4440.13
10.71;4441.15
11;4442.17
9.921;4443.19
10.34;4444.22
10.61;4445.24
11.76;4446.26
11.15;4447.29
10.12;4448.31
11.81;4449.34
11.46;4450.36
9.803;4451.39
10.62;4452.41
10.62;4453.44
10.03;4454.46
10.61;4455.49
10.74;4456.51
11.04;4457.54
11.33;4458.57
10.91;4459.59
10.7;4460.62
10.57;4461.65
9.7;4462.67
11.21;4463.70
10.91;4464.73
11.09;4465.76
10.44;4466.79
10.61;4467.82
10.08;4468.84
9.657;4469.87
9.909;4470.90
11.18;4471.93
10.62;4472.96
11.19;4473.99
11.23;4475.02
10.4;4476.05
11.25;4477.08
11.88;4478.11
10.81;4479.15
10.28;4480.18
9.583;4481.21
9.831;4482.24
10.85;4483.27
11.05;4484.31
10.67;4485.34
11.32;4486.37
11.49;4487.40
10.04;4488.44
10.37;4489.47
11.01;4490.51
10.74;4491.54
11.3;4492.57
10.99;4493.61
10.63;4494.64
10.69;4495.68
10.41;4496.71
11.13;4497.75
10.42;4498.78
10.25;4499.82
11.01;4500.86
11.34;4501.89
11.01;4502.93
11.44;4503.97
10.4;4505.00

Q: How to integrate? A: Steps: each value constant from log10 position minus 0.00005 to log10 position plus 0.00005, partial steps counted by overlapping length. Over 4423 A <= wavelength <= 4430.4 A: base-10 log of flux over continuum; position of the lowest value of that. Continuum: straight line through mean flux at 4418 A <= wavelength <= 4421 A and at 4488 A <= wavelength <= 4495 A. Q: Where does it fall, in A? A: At 4427.87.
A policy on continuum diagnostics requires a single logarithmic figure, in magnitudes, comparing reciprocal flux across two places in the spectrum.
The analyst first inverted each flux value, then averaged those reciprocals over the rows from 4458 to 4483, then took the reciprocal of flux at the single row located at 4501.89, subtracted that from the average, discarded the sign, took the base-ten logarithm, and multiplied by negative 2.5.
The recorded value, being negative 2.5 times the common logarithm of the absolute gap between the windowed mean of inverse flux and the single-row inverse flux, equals 5.5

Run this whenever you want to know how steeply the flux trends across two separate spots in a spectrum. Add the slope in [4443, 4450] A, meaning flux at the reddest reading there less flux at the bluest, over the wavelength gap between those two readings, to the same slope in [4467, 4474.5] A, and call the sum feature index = 0.4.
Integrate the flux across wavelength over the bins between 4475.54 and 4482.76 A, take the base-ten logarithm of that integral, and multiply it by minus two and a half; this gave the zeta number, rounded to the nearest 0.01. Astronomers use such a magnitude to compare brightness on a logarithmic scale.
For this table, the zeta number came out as -4.71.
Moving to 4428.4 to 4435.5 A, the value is -4.73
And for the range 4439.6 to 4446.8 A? -4.73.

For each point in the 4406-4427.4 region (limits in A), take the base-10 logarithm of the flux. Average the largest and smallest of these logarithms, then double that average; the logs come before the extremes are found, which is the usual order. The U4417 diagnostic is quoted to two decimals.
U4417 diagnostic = 2.08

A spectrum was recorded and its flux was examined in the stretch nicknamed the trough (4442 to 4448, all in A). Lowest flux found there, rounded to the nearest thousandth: 9.921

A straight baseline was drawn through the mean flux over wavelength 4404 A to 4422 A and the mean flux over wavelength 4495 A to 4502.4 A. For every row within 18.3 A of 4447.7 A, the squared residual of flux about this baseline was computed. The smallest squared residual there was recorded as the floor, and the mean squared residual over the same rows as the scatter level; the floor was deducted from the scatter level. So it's 0.33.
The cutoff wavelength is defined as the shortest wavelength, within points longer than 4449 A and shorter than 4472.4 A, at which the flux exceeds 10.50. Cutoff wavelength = 4449.34 A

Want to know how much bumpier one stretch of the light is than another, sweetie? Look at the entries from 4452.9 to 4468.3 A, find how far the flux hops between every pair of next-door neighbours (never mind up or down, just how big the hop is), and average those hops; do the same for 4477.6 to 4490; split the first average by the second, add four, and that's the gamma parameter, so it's 4.74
